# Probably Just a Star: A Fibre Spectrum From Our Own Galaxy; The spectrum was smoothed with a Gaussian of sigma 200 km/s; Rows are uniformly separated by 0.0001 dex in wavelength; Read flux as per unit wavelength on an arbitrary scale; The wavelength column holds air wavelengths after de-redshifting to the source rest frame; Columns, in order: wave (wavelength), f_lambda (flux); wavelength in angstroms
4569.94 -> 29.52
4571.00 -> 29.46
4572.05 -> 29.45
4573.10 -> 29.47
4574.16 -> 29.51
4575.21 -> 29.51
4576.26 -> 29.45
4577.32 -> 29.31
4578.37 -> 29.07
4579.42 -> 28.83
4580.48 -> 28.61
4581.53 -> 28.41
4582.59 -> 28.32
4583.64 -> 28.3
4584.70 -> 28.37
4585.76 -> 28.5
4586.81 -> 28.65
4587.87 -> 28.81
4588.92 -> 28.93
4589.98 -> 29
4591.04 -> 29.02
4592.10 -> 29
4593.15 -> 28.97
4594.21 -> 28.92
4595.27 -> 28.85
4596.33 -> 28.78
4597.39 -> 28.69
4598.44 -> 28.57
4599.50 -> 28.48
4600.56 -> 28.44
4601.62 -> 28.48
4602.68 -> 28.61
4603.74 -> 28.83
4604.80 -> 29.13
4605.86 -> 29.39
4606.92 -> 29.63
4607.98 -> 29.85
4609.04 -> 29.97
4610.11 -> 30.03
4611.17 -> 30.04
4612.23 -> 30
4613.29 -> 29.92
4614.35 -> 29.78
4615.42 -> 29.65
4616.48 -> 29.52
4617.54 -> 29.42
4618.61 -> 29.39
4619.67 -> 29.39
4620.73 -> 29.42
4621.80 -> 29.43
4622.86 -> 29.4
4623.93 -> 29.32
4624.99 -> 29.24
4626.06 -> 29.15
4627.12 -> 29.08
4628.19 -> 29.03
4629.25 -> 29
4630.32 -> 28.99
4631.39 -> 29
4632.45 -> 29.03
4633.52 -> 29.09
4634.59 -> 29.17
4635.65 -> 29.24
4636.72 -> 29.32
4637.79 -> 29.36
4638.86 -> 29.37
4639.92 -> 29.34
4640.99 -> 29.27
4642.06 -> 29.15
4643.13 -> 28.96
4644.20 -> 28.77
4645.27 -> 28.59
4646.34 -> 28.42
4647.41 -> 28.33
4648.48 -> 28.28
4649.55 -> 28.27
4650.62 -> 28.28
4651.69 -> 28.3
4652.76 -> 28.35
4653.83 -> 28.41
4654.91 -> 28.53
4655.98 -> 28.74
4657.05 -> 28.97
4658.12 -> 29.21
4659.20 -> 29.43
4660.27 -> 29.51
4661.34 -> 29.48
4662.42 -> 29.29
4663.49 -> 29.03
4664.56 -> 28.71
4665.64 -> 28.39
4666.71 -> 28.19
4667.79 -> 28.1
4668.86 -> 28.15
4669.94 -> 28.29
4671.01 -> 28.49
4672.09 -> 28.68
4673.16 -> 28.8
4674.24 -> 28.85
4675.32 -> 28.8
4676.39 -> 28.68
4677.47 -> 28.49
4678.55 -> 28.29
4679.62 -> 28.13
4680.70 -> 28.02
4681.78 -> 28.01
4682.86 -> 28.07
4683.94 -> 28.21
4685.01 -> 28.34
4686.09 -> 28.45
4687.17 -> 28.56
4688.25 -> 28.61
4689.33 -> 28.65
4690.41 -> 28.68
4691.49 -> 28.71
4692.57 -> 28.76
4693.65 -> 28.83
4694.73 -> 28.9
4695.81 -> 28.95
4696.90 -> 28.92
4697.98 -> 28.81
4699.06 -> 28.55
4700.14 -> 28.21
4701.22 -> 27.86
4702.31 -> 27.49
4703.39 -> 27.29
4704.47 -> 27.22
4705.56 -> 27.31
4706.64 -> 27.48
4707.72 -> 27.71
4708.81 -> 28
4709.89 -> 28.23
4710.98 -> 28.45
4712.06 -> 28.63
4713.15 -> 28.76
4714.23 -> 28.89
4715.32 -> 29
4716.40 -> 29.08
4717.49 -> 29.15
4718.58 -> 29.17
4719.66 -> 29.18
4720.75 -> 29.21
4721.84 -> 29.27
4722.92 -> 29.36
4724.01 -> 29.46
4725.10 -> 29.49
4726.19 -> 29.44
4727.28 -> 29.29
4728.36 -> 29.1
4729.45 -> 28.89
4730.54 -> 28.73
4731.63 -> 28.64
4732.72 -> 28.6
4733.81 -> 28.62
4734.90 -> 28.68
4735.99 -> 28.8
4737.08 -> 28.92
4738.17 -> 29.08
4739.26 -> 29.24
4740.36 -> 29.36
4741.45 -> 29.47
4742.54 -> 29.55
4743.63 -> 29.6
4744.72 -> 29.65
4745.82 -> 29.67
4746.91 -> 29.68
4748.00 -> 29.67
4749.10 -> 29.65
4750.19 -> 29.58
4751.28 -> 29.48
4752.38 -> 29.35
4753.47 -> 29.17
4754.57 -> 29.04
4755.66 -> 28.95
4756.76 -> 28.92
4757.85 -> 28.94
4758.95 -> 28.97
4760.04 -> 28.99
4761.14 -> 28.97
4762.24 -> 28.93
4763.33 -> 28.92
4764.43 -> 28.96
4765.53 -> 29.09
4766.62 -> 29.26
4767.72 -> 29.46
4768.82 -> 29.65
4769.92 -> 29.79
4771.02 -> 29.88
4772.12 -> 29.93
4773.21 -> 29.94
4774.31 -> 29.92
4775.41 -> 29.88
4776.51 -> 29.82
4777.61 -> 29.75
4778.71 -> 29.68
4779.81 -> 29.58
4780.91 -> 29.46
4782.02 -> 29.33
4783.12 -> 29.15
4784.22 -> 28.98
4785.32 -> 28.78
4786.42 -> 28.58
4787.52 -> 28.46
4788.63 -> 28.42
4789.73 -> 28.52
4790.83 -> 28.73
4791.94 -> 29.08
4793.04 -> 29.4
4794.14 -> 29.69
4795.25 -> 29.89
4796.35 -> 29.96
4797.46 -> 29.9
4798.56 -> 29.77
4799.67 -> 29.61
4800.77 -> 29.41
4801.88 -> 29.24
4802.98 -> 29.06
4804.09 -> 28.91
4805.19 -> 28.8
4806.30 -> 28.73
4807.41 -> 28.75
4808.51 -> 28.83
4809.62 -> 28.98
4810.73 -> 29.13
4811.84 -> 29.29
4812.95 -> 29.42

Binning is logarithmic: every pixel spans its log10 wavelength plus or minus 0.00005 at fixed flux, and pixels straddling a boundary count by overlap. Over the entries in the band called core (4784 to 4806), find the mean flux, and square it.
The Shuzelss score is 850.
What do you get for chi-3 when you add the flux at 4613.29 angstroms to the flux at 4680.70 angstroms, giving 57.9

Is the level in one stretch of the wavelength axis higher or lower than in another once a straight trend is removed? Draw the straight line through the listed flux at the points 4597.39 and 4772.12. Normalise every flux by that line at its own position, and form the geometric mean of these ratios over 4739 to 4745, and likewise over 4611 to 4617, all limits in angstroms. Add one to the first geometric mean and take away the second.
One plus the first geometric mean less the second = 0.96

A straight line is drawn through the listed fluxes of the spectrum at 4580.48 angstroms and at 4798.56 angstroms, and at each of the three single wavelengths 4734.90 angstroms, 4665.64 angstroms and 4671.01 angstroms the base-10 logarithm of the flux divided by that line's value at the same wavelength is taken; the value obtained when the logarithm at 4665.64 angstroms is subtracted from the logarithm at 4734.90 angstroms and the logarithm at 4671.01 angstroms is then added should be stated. -0.010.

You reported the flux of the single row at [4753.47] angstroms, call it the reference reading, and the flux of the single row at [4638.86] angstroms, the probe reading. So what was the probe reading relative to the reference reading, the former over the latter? 1.01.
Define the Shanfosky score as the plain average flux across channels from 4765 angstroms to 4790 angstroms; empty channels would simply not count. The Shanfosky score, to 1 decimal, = 29.4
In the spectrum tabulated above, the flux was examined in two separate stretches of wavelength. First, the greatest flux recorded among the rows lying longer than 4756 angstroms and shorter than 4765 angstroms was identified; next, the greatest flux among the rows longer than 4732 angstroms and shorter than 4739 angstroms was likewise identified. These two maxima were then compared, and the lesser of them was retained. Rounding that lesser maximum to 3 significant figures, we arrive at 29.0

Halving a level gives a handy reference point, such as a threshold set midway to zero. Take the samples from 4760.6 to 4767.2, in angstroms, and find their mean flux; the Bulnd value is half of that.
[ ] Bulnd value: 14.5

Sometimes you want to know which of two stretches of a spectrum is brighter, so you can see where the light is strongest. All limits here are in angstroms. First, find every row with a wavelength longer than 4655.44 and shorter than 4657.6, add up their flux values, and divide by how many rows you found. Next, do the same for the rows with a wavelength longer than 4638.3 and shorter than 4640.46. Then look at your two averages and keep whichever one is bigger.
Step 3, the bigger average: 29.4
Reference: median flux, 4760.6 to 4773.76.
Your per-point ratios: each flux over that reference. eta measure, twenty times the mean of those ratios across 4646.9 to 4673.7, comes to 19.5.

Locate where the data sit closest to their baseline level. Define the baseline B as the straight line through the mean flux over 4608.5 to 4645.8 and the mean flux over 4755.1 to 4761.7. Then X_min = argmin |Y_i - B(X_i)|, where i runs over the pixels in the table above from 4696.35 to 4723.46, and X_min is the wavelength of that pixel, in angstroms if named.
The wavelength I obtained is 4716.40 angstroms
